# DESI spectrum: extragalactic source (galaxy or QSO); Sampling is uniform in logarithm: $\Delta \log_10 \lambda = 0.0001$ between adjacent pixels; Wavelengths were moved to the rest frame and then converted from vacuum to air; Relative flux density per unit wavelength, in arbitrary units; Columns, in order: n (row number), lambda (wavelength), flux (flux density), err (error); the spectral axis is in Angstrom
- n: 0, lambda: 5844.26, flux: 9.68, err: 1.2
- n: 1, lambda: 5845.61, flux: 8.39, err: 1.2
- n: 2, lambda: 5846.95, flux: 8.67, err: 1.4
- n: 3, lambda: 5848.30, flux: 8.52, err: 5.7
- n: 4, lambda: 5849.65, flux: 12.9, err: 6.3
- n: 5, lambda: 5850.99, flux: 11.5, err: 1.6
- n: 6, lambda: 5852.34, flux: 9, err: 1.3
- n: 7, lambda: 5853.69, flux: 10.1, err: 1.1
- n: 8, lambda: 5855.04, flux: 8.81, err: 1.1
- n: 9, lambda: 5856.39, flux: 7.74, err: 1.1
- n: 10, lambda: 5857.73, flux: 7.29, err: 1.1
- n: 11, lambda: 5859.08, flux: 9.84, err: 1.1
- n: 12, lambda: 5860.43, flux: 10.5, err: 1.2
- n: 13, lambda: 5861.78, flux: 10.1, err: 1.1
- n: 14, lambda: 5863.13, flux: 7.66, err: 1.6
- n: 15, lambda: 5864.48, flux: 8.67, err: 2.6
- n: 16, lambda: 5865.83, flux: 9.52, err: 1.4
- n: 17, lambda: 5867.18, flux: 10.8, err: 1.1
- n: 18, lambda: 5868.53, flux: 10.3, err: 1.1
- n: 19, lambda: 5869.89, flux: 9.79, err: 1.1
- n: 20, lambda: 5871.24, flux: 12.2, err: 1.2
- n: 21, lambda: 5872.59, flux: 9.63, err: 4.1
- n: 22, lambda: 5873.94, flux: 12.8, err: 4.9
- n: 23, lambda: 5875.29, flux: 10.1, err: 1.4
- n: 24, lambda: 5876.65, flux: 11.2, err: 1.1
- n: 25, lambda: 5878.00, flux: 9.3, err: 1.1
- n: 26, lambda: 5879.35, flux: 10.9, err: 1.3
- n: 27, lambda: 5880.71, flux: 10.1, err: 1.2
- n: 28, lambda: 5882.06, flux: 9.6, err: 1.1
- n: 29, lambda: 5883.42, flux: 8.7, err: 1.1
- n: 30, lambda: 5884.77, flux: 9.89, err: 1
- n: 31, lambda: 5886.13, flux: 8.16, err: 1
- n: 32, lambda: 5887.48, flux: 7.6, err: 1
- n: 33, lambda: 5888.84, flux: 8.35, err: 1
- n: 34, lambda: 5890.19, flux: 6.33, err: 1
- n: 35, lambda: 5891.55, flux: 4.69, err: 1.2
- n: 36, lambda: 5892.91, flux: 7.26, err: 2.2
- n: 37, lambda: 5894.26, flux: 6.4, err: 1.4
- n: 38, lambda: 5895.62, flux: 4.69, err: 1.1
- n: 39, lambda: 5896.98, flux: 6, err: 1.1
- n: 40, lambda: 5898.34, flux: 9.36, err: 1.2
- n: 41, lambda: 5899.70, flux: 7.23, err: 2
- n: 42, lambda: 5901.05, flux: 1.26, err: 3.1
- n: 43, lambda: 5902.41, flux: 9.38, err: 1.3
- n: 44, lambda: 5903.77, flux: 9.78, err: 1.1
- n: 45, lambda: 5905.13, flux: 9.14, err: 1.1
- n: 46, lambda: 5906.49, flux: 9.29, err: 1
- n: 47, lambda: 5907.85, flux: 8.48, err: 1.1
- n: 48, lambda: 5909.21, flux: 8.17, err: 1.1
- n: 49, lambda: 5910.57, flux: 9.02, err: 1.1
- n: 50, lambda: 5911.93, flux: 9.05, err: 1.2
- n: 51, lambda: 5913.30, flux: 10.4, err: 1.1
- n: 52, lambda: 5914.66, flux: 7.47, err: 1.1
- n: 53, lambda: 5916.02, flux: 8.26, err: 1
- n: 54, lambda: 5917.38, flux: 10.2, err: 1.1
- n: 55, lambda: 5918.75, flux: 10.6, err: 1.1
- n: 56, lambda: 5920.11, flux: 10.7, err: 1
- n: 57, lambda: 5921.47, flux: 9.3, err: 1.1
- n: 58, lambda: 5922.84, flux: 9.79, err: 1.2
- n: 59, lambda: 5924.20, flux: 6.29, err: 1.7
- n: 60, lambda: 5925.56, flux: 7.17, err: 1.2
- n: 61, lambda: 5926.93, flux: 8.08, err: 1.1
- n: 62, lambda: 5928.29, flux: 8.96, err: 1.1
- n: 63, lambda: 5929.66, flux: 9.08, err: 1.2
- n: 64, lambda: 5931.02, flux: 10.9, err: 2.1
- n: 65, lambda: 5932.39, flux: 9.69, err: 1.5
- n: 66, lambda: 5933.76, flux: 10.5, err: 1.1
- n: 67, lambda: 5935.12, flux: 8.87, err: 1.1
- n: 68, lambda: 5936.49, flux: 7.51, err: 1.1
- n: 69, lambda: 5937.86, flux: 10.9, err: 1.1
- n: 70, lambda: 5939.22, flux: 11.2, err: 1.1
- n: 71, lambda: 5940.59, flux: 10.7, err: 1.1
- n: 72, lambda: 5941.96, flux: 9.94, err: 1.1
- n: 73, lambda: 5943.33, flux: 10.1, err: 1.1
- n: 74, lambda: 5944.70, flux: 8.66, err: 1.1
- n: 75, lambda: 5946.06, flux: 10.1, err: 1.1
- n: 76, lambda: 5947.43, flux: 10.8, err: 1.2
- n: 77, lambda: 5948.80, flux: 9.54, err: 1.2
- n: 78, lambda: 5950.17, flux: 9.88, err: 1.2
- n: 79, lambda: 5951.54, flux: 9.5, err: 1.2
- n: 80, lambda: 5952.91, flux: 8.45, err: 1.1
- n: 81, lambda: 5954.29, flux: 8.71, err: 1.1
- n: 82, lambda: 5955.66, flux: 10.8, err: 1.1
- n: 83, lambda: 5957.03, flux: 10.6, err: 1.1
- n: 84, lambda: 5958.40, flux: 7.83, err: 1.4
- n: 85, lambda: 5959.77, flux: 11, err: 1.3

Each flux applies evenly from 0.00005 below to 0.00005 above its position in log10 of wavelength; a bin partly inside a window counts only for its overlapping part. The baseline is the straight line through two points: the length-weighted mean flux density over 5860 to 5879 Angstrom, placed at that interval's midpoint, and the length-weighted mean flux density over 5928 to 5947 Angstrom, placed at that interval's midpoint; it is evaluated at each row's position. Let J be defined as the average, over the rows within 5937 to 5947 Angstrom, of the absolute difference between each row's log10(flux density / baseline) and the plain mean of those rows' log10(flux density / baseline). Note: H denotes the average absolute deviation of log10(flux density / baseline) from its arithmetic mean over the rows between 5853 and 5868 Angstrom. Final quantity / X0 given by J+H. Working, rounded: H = 0.05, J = 0.025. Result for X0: 0.076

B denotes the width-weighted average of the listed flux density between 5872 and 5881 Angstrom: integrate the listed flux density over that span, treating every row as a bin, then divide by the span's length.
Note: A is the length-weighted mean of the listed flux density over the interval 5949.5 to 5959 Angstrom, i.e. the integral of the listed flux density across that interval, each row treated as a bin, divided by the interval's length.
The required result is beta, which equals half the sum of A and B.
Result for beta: 10.0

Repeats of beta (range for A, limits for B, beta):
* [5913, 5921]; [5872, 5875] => 10.4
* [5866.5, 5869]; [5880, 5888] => 9.8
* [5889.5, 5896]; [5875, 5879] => 8.1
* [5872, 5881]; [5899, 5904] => 8.6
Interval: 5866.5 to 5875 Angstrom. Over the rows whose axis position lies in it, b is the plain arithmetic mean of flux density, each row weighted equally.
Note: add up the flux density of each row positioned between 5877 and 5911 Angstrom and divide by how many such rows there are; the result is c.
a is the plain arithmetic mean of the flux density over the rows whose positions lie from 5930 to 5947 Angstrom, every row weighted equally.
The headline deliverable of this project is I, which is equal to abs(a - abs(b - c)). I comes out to 6.97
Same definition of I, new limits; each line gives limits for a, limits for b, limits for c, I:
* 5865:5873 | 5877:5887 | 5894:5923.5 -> 9.21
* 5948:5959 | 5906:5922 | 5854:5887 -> 8.93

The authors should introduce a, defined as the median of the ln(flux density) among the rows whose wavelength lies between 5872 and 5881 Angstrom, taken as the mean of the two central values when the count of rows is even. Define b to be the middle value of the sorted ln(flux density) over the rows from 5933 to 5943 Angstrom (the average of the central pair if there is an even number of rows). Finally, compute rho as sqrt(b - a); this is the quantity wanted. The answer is 0.197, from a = 2.313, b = 2.351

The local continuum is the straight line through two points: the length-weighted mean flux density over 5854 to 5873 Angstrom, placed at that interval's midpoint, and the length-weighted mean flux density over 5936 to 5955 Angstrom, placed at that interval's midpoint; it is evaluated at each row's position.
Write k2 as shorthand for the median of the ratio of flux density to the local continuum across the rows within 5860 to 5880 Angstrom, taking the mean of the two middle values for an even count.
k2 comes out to 1.06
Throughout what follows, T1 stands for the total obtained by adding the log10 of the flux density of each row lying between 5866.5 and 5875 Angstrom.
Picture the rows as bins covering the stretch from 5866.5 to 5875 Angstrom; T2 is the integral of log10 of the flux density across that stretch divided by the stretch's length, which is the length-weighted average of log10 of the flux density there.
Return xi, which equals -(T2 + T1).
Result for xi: -7.2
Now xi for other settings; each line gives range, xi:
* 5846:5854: -7.0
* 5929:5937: -6.8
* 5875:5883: -7.1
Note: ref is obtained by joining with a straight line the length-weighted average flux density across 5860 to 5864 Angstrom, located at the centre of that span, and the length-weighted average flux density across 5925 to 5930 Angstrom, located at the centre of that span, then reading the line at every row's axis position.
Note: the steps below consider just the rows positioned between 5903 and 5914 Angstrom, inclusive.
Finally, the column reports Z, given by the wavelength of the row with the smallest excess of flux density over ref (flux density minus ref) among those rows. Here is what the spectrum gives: 5909.21 Angstrom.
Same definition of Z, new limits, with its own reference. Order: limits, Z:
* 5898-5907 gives 5901.05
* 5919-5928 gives 5924.20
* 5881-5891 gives 5890.19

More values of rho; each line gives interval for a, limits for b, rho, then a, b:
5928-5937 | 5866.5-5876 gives 0.355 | 2.206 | 2.332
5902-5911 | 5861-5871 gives 0.262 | 2.213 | 2.281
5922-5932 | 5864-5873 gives 0.298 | 2.193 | 2.281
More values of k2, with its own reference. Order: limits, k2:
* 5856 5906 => 0.97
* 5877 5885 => 1.02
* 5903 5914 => 0.94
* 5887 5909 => 0.78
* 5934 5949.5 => 1.04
